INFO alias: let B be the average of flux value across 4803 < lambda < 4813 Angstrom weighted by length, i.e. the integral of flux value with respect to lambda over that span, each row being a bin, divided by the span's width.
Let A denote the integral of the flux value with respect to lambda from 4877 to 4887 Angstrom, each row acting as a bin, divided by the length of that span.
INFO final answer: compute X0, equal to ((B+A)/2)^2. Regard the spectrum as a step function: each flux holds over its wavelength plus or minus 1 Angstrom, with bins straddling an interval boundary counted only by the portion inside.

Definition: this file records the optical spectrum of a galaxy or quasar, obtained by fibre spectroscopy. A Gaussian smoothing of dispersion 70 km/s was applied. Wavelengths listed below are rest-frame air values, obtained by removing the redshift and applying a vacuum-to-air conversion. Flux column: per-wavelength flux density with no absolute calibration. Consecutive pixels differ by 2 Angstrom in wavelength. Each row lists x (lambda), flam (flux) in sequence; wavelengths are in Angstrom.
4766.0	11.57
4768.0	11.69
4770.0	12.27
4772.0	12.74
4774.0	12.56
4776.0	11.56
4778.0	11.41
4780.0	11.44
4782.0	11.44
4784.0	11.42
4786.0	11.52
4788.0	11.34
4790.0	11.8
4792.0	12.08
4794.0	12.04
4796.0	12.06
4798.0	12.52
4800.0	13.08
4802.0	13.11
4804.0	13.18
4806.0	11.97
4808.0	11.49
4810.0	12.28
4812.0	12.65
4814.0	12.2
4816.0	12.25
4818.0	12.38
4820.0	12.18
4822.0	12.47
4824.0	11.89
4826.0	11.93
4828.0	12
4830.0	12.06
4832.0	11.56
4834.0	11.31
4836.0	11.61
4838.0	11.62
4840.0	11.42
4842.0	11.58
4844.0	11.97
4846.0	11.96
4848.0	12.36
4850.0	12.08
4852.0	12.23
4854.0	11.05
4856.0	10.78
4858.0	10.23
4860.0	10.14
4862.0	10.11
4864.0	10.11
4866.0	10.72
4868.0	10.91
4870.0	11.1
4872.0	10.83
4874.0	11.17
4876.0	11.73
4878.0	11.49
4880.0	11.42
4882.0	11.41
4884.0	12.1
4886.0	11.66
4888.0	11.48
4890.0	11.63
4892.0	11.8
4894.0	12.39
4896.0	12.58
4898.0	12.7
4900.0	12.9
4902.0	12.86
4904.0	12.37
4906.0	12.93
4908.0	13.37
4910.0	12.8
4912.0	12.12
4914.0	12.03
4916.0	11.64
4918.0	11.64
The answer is 143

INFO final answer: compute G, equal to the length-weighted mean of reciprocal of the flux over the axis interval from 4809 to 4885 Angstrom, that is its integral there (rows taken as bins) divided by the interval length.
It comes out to 0.087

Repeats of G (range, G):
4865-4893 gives 0.088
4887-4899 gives 0.083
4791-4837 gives 0.082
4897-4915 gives 0.079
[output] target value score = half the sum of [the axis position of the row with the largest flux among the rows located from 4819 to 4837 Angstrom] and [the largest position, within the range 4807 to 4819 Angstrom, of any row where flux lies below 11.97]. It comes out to 4815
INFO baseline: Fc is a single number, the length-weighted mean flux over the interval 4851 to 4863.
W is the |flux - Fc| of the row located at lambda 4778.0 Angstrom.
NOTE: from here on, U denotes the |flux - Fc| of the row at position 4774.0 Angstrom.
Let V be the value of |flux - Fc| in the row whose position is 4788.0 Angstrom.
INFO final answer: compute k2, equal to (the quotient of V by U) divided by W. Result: 0.5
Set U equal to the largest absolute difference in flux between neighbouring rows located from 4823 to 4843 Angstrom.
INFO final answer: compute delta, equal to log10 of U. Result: -0.3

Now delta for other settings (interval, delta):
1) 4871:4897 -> -0.2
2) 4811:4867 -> 0.1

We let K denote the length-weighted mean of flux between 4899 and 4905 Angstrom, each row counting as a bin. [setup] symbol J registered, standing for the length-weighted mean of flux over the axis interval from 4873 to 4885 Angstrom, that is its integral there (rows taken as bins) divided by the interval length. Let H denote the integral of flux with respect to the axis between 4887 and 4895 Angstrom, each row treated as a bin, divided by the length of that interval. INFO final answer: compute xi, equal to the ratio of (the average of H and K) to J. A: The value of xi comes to 1.06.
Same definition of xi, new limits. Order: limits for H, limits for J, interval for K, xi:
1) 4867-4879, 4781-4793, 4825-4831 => 1.00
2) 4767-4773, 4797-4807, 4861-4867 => 0.88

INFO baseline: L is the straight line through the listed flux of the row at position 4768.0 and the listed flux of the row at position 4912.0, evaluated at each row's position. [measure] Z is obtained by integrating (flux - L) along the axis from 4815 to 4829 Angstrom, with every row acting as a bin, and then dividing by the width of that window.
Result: 0.3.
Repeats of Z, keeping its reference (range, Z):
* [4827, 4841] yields -0.2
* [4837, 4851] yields -0.1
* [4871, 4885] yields -0.6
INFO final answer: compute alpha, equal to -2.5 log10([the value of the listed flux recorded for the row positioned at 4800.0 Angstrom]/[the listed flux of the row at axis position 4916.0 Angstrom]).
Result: -0.127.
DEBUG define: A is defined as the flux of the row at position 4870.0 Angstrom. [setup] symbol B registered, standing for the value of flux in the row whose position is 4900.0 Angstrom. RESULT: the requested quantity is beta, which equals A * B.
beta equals 143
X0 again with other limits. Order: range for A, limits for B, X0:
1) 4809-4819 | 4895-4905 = 157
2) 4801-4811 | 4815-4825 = 152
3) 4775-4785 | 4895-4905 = 146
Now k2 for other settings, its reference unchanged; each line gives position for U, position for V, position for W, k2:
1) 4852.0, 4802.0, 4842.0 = 1.9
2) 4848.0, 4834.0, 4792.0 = 0.3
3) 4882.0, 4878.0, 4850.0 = 0.8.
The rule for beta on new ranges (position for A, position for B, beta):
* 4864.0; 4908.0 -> 135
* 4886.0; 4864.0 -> 118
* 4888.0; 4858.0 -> 117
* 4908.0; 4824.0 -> 159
